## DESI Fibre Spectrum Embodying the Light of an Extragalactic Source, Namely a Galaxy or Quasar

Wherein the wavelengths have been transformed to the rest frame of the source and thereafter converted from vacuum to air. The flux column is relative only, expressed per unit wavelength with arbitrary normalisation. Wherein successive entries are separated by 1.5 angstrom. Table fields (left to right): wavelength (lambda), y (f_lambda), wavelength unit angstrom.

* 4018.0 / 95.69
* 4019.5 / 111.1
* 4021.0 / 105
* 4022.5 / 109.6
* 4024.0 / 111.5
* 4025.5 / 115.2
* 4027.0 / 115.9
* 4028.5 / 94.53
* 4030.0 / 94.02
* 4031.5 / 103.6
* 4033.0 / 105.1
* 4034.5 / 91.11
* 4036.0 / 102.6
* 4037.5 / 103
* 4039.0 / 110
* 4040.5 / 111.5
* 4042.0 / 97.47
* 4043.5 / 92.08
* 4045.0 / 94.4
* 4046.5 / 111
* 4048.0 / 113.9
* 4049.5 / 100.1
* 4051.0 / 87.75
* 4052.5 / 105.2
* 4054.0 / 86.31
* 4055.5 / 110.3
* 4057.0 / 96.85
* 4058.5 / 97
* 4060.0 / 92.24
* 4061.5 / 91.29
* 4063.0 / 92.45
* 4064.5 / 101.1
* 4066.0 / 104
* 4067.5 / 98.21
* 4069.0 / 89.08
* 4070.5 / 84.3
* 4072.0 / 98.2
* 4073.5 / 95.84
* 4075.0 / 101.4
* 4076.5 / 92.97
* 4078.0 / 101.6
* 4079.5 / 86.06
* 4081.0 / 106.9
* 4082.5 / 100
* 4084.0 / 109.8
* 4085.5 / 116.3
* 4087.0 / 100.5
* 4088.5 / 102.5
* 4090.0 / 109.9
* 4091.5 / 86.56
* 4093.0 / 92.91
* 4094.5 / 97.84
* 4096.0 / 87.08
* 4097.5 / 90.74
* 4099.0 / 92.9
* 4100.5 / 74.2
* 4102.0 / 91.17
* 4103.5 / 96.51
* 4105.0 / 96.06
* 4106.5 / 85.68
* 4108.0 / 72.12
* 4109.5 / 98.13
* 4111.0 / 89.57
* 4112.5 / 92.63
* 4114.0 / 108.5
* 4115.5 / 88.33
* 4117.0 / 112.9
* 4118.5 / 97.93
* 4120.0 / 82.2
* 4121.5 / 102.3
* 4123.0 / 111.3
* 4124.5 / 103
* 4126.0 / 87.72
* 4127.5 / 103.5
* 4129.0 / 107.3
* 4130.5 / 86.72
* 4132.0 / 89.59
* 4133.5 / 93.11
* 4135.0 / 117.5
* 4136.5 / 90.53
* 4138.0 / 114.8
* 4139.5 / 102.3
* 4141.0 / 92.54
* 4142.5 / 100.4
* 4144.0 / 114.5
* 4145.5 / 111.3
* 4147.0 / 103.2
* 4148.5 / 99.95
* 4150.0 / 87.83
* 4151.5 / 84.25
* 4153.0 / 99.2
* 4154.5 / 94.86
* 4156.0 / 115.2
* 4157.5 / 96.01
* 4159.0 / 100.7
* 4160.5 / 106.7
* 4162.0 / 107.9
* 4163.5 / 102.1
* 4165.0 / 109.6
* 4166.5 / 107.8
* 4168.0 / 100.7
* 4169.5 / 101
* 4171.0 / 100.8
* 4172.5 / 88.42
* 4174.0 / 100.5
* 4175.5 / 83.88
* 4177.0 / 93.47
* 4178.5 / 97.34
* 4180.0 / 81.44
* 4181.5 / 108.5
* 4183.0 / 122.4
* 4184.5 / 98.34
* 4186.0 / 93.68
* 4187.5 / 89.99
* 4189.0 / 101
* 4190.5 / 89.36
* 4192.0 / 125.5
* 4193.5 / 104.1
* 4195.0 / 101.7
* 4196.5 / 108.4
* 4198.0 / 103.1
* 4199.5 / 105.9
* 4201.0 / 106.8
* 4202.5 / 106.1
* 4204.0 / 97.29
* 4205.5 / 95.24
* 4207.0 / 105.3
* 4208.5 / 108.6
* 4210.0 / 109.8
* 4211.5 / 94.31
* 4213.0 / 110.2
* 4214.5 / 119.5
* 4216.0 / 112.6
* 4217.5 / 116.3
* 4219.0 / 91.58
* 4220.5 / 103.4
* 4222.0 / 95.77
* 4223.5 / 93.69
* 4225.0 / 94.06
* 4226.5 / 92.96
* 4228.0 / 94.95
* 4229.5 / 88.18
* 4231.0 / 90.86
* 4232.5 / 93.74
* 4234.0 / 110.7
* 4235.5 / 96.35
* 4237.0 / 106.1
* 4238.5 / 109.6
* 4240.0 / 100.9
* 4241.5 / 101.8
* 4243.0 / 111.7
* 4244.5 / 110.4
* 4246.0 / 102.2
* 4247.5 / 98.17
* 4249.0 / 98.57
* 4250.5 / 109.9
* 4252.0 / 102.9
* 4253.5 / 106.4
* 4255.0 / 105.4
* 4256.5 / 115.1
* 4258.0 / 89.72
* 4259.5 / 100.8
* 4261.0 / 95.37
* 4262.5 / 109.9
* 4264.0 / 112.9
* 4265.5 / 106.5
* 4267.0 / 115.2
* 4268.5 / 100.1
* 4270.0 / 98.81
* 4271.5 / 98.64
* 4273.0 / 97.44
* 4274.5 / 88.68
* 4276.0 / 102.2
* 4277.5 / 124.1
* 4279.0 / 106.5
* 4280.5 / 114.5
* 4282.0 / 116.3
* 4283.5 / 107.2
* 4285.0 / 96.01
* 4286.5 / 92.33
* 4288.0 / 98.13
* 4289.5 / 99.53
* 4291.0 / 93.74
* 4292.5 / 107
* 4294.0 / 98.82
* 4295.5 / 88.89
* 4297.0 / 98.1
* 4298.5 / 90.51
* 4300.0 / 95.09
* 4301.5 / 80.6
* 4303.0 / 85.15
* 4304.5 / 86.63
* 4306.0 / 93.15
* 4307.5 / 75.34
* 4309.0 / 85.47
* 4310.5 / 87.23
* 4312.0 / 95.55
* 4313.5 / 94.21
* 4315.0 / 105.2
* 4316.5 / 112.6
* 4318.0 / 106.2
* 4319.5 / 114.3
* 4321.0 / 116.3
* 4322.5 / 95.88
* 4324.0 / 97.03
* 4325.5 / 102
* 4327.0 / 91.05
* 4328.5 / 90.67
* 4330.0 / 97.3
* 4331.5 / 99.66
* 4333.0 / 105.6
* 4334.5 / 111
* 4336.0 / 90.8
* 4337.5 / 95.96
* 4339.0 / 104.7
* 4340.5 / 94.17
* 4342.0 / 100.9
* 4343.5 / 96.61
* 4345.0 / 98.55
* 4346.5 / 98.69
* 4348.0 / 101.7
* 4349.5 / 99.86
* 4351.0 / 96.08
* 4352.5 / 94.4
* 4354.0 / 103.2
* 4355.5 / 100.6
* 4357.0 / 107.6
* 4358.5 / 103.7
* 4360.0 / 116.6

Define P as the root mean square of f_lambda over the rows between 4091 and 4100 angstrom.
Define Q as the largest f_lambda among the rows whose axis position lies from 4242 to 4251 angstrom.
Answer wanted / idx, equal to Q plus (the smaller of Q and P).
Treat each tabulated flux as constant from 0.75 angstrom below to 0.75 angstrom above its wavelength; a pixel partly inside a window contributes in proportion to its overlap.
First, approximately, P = 91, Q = 111.7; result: 203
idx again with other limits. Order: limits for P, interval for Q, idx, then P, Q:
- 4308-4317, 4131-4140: 215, 97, 117.5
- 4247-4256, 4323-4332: 204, 104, 102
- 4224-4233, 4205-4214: 203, 92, 110.2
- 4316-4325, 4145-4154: 219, 107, 111.3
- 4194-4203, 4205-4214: 216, 105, 110.2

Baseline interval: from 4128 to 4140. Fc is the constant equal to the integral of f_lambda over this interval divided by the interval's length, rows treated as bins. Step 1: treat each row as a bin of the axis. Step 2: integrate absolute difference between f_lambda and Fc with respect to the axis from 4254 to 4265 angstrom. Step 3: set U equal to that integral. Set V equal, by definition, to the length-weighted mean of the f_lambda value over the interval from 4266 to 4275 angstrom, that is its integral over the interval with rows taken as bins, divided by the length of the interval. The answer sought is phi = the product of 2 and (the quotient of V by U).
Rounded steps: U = 90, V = 100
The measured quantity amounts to 2.2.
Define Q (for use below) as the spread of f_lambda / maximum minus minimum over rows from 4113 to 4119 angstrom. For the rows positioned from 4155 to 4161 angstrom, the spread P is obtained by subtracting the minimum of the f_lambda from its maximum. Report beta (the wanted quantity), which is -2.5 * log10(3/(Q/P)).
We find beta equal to -0.92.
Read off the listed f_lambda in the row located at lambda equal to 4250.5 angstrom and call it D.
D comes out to 109.9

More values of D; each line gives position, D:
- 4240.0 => 100.9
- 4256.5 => 115.1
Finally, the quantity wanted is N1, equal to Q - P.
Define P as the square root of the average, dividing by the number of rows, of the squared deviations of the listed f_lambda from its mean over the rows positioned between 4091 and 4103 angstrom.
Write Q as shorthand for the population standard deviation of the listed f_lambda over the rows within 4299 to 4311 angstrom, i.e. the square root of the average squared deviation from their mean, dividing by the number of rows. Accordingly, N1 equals -1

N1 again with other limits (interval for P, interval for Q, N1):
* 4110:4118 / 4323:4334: -5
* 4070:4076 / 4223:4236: 0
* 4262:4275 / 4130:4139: 4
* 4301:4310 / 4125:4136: 5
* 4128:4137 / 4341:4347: -10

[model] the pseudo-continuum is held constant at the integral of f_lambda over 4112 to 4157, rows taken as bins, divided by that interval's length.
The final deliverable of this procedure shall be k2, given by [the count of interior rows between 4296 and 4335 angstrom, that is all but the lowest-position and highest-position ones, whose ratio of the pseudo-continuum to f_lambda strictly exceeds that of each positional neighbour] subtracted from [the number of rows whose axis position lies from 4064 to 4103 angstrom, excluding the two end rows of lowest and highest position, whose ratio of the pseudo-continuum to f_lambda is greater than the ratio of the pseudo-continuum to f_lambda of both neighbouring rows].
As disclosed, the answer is 2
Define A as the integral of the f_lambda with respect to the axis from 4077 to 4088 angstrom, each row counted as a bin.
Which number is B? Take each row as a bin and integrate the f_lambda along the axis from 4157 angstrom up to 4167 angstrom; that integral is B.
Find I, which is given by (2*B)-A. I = 960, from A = 1131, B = 1045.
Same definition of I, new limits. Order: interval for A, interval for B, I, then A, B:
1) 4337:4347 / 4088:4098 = 920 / 986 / 953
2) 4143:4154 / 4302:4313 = 814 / 1099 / 956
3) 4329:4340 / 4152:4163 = 1151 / 1104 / 1127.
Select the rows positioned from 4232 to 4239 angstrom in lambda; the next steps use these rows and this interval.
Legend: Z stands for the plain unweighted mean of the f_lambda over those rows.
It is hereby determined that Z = 103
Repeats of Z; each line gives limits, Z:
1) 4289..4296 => 98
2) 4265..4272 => 104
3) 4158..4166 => 105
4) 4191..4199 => 109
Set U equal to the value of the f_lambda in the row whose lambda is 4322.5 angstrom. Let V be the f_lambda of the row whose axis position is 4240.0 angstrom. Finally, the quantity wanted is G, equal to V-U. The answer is 5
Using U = 95.88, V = 100.9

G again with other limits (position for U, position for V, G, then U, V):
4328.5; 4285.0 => 5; 90.67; 96.01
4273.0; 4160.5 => 9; 97.44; 106.7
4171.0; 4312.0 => -5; 100.8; 95.55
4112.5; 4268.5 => 7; 92.63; 100.1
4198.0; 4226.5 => -10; 103.1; 92.96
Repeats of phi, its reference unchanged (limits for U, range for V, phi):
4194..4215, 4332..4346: 1.4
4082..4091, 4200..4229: 3.4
